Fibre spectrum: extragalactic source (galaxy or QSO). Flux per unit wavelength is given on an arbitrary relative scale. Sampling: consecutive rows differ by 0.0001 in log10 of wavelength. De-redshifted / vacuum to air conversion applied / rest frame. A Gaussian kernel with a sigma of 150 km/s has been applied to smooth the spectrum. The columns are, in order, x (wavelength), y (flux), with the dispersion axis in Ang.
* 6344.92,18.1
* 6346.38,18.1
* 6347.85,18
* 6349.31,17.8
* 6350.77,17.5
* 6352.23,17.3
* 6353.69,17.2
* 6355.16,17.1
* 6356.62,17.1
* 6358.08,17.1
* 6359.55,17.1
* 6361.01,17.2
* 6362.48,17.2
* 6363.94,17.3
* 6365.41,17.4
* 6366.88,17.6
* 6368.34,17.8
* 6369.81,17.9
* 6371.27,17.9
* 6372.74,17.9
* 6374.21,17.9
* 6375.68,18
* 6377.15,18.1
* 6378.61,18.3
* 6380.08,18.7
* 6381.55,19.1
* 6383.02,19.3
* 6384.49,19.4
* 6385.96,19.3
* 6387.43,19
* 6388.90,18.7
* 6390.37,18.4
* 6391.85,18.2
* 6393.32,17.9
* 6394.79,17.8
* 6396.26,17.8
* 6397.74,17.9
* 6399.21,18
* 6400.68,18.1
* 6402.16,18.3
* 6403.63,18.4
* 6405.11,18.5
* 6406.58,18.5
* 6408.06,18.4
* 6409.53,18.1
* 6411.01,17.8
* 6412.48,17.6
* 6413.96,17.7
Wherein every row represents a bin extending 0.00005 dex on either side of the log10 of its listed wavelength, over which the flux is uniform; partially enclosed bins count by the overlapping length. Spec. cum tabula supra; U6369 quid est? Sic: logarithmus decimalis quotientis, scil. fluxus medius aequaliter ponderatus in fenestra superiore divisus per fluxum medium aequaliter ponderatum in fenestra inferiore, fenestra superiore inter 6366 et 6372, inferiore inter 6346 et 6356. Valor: 0.006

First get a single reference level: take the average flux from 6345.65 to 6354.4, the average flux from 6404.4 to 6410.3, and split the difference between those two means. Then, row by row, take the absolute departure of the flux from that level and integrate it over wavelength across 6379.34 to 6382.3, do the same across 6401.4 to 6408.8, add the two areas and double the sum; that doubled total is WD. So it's 11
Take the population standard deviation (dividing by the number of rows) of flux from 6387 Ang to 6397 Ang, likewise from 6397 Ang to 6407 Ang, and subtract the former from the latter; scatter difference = -0.21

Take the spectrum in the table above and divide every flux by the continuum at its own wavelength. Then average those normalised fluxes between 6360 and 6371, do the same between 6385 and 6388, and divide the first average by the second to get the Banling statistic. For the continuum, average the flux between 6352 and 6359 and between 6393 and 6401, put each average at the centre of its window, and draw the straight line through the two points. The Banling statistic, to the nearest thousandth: 0.933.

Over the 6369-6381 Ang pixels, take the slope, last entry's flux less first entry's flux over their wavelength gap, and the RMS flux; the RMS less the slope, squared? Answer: 324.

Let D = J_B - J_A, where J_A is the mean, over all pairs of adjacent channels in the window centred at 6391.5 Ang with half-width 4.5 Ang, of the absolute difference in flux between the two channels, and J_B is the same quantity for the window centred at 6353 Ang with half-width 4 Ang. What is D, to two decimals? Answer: -0.10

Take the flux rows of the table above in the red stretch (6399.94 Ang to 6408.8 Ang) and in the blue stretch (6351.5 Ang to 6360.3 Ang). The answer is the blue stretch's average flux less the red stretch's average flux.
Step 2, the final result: -1.2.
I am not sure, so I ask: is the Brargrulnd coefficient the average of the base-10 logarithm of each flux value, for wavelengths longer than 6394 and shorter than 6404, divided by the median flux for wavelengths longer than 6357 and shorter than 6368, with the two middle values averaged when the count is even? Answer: 0.073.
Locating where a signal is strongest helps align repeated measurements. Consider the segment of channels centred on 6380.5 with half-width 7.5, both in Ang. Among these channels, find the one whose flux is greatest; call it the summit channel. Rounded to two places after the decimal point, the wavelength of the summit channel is 6384.49 Ang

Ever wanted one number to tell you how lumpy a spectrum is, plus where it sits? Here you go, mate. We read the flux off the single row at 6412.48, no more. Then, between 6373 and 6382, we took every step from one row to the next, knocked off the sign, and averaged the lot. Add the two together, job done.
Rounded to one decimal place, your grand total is 17.8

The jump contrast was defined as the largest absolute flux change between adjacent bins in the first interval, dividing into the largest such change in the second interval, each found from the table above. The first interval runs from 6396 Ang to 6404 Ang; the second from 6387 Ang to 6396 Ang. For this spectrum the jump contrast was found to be 1.5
